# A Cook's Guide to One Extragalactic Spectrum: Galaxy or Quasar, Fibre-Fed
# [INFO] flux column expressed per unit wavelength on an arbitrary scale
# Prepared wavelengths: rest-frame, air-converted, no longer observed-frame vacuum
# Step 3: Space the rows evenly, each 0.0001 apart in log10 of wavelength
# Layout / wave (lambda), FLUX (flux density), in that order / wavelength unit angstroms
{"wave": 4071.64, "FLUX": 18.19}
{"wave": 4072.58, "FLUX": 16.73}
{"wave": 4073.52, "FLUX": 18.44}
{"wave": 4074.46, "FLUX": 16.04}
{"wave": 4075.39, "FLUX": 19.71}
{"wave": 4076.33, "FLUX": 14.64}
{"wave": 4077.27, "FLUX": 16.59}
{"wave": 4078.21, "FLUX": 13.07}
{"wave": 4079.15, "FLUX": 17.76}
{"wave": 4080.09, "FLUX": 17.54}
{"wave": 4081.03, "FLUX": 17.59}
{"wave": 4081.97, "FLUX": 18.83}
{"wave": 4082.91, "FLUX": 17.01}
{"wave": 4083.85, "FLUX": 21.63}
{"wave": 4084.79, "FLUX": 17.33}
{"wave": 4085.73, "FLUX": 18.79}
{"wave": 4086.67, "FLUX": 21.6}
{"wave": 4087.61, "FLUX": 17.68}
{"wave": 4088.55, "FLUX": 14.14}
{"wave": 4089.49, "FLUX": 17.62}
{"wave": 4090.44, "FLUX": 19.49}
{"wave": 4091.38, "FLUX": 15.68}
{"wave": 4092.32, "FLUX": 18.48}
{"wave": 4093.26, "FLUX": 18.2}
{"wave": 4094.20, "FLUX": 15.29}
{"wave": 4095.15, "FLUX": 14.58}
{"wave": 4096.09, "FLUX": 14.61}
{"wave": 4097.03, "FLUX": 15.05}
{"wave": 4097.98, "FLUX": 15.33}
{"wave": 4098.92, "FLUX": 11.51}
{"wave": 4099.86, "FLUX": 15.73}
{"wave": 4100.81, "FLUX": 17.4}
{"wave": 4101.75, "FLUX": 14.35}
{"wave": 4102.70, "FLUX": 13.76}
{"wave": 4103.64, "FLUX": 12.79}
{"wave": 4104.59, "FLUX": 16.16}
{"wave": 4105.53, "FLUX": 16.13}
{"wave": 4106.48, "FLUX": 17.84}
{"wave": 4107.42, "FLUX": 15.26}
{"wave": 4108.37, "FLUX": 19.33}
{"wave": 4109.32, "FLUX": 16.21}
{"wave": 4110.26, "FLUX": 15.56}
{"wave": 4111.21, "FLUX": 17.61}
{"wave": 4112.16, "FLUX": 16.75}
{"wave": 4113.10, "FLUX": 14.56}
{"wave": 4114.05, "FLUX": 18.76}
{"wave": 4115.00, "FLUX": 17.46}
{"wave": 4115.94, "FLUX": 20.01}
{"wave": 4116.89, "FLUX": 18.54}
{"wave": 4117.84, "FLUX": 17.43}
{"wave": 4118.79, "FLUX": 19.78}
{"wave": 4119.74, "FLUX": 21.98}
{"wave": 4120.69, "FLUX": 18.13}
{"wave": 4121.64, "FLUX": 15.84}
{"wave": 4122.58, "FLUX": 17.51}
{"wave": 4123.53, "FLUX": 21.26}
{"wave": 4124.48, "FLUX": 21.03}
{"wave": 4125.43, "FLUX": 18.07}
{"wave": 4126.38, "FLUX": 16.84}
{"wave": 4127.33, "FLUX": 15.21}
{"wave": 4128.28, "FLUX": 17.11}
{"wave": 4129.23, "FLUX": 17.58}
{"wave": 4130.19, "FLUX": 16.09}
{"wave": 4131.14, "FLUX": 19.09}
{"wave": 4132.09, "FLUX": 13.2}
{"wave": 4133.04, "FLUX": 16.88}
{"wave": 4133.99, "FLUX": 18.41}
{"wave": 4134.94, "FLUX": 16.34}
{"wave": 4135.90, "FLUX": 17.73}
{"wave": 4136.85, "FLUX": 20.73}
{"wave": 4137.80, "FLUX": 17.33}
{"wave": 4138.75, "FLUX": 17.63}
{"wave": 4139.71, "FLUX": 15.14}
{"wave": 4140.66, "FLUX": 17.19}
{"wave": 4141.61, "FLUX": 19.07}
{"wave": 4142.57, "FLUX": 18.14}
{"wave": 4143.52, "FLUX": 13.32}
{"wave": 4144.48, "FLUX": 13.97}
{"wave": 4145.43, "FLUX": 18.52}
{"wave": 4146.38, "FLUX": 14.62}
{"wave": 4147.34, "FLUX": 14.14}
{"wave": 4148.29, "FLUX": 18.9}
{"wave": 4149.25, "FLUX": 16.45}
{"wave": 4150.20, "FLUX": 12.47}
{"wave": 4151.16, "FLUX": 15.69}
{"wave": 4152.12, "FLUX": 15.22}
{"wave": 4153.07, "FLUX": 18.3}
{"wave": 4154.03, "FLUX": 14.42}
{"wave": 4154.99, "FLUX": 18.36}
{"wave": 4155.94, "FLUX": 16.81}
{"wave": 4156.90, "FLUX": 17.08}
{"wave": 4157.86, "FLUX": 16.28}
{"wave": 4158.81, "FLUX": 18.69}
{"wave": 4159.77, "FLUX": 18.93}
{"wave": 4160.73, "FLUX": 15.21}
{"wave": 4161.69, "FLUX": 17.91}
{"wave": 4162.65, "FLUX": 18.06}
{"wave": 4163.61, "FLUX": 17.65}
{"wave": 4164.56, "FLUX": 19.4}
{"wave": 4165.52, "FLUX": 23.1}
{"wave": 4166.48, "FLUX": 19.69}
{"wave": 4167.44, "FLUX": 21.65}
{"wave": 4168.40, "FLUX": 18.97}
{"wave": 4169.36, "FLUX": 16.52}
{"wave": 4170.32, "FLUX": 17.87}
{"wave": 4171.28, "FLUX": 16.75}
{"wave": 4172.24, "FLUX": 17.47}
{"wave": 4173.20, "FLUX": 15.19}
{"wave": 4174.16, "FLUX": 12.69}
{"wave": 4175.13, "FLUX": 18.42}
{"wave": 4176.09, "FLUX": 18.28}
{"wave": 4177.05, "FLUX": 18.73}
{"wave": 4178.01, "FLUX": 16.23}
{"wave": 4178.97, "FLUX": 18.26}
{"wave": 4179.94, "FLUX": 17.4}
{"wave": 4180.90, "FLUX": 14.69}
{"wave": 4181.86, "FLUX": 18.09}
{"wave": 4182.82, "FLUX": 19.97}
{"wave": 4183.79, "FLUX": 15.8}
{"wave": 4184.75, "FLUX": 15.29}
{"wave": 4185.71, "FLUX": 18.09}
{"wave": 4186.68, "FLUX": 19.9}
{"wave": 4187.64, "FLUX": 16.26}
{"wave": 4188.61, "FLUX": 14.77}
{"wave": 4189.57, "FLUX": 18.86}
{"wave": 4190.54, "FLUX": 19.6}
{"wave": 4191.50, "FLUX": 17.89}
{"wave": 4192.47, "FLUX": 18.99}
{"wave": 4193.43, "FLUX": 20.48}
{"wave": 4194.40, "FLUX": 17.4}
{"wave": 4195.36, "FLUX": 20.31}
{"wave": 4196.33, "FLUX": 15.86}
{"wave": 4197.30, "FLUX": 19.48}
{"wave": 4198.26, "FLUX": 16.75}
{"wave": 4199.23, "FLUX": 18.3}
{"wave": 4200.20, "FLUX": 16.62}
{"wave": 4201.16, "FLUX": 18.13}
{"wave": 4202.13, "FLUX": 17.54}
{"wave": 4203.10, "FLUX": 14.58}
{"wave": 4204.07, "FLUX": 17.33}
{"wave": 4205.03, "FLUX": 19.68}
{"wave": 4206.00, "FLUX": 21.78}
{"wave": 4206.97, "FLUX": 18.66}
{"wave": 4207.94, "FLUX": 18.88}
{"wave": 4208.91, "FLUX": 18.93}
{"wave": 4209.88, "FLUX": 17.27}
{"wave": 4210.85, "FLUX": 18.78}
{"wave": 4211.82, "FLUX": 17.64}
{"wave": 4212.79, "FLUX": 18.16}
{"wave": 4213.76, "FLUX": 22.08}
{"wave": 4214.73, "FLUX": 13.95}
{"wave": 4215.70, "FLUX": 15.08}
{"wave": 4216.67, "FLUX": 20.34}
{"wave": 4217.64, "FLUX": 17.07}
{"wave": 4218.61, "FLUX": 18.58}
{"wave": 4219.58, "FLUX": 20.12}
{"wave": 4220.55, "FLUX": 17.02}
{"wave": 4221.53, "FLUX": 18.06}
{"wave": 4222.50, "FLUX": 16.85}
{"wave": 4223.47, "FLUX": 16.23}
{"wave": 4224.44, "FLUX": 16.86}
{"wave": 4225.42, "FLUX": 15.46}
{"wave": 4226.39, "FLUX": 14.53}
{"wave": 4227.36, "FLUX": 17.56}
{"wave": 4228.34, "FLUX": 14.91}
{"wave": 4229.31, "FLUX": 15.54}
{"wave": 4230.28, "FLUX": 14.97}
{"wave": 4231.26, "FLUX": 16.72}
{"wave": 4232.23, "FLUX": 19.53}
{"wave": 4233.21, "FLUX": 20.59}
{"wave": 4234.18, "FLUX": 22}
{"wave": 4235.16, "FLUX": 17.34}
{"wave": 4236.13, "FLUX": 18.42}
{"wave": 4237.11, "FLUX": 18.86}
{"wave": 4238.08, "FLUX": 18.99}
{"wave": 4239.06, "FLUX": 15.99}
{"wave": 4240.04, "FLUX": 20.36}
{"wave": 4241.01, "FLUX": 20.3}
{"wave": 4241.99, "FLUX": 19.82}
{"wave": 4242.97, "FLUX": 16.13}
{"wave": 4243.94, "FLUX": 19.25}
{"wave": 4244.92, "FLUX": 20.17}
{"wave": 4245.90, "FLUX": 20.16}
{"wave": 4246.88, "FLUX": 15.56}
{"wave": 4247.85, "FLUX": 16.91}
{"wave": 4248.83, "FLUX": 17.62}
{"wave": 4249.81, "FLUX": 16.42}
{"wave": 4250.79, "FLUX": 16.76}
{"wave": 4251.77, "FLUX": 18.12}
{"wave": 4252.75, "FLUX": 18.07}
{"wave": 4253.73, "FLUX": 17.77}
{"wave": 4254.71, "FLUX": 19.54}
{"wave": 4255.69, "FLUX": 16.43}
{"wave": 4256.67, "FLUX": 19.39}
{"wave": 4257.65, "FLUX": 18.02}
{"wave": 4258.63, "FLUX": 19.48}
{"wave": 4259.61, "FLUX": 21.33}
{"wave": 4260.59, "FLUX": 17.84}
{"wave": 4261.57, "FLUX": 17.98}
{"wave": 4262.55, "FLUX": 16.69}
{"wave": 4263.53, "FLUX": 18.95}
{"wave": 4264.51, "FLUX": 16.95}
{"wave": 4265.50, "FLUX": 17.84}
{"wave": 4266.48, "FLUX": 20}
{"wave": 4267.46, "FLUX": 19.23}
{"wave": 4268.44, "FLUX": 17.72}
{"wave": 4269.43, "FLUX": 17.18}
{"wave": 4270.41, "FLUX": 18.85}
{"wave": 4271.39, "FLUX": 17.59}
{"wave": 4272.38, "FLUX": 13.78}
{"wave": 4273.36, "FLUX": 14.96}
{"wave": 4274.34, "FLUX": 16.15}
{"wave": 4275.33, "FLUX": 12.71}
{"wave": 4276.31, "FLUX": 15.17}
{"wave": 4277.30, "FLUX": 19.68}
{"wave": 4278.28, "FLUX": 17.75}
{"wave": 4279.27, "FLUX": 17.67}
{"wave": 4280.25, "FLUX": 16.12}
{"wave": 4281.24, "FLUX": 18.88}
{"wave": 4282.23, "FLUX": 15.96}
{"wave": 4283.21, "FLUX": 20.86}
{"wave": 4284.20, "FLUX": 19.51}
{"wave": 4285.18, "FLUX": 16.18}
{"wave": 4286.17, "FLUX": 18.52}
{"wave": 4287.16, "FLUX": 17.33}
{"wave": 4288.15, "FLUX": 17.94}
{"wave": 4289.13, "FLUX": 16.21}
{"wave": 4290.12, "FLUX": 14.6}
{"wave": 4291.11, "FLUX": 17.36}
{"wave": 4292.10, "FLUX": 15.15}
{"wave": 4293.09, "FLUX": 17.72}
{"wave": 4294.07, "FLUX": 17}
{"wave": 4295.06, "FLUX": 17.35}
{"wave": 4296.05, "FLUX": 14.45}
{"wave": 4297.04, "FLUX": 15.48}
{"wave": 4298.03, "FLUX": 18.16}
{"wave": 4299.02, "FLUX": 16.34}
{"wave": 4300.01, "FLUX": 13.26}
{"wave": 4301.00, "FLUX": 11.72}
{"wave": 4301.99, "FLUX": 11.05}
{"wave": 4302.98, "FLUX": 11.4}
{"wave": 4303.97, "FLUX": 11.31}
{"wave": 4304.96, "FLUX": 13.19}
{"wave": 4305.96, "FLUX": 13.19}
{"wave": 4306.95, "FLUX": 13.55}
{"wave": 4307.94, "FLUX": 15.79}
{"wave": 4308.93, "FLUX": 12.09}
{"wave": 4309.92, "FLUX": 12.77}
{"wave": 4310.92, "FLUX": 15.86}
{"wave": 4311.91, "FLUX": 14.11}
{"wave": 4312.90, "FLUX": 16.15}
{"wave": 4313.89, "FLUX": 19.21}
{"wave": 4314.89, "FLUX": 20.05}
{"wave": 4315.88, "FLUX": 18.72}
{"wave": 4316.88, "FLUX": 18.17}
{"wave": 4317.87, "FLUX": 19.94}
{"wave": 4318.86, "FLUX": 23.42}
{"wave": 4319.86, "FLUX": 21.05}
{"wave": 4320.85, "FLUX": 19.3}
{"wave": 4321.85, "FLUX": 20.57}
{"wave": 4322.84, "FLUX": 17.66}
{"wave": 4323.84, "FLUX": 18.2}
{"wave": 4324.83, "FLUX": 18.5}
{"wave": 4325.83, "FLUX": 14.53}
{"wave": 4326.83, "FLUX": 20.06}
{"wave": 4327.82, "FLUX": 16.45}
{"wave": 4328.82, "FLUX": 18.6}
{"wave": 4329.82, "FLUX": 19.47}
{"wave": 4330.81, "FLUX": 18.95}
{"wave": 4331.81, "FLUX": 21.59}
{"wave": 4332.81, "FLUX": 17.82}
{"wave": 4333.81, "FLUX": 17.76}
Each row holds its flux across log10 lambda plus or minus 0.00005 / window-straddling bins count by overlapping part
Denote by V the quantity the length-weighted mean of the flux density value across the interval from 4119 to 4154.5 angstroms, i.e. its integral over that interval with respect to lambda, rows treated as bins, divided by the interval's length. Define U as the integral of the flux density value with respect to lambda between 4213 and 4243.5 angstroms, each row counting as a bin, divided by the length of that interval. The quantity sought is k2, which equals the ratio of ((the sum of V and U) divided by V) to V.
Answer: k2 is 0.120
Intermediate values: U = 17.8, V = 17.0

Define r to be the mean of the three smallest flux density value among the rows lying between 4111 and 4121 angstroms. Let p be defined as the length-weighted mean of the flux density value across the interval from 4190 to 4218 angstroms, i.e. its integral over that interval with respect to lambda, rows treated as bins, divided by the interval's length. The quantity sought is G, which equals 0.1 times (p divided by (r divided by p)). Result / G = 2.0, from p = 18.2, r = 16.2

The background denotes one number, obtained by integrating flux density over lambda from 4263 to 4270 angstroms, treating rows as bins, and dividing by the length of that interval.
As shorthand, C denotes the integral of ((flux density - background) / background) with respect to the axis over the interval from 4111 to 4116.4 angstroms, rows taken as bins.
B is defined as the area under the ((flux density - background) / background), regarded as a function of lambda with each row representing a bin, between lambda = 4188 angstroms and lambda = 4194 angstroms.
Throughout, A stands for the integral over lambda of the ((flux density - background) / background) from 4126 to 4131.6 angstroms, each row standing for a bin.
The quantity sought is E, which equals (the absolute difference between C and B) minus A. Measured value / 0.6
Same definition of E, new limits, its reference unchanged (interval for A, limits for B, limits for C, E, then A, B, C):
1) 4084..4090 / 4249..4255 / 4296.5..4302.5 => 1.2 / -0.06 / -0.2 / -1.3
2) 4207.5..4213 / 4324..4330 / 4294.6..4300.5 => 0.7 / 0.00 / -0.1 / -0.8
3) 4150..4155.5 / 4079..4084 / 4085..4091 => 0.7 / -0.71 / 0.0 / 0.0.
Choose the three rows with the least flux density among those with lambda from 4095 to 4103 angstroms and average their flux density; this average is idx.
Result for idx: 13.2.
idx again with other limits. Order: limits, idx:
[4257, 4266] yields 17.2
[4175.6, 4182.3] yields 16.1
